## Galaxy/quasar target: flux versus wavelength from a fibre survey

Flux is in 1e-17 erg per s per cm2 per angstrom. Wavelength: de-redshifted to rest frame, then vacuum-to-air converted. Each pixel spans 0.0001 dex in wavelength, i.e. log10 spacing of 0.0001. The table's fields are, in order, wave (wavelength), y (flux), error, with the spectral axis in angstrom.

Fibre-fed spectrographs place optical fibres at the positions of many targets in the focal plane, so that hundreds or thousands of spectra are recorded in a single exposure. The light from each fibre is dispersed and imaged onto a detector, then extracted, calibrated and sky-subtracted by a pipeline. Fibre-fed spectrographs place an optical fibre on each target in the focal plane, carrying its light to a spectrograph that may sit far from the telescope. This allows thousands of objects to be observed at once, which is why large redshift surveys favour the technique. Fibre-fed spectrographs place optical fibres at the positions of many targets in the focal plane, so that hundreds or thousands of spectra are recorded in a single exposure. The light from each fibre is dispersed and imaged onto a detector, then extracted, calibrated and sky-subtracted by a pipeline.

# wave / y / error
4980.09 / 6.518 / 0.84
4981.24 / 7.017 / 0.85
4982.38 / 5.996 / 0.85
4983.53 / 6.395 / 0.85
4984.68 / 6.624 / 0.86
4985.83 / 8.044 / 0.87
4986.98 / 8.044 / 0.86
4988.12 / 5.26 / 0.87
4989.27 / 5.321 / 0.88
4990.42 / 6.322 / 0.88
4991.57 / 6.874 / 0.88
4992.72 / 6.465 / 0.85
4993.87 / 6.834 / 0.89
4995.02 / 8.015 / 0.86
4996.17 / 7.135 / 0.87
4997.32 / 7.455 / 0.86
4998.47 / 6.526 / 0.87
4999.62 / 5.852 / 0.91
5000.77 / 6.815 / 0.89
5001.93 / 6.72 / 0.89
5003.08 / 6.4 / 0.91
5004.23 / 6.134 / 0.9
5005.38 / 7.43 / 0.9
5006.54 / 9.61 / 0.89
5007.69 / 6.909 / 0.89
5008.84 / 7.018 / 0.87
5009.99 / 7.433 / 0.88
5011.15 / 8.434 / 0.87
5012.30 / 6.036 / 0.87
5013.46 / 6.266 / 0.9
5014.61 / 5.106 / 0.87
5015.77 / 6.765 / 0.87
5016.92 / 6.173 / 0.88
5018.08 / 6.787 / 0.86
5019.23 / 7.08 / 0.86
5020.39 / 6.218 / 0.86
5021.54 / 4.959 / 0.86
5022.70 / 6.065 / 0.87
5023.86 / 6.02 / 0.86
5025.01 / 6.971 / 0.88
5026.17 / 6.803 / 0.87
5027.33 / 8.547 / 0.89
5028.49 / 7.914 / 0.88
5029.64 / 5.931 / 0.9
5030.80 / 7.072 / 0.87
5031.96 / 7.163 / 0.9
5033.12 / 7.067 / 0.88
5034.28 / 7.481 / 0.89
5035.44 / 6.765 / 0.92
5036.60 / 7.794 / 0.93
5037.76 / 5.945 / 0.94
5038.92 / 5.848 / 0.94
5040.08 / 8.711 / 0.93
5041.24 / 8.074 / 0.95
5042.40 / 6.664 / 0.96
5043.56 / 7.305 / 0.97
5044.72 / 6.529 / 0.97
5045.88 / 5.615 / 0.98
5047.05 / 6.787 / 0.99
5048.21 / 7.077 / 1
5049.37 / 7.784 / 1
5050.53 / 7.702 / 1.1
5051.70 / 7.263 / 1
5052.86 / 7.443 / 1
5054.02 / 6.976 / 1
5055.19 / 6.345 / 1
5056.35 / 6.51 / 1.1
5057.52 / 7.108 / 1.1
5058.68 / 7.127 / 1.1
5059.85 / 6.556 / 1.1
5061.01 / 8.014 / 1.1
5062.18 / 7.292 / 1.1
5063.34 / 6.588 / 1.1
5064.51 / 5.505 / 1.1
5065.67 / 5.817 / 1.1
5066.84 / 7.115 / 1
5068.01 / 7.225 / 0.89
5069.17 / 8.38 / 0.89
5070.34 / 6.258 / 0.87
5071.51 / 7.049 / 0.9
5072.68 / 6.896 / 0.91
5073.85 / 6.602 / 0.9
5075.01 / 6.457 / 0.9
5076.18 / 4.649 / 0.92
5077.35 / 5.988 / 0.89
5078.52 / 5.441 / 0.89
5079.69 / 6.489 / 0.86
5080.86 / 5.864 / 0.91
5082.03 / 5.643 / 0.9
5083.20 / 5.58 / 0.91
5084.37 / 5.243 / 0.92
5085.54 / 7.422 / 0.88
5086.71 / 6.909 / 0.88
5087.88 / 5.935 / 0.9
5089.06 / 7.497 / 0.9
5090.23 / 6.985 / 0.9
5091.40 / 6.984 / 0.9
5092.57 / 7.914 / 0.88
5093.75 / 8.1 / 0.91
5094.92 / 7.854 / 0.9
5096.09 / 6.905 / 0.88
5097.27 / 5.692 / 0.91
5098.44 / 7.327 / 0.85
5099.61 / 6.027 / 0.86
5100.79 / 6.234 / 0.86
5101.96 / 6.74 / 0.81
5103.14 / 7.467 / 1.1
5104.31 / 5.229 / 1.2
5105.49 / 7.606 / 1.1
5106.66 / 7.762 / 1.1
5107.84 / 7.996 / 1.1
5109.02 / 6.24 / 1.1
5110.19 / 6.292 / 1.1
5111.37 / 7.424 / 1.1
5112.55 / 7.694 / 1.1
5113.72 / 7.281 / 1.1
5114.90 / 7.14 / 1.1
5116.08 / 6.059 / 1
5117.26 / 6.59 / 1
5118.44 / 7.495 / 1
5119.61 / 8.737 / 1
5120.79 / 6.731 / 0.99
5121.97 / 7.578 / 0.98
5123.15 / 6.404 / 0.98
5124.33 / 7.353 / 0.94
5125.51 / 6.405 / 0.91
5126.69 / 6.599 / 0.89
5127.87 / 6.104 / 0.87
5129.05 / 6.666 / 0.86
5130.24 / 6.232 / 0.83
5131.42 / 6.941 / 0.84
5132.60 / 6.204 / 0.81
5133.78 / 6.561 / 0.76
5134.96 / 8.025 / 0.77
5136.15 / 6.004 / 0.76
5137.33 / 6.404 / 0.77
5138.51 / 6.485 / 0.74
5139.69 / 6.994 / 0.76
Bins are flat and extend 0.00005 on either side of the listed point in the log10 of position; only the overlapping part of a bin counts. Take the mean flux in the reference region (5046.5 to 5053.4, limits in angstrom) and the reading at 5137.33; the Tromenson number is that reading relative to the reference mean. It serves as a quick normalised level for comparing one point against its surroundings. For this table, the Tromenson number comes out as 0.87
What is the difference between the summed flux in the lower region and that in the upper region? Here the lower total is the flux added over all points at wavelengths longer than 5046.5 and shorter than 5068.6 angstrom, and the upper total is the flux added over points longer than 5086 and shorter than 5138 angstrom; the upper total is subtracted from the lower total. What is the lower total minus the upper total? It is -172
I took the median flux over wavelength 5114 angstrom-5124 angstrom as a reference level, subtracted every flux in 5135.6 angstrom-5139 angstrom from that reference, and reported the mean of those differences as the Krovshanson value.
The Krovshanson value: 0.64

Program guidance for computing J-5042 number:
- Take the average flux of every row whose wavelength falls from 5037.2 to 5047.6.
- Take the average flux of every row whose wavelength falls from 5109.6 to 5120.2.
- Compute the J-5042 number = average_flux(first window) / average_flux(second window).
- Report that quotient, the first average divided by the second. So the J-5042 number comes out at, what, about 0.95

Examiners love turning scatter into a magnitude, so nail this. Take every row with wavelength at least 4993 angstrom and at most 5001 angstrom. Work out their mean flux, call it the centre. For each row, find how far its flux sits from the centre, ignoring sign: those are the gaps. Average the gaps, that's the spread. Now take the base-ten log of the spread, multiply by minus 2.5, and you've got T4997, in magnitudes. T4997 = 0.74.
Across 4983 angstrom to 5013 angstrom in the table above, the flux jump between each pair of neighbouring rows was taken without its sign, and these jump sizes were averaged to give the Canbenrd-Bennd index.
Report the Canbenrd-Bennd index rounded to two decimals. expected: 0.90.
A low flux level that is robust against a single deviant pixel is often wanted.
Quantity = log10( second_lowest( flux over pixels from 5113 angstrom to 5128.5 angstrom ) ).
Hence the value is 0.786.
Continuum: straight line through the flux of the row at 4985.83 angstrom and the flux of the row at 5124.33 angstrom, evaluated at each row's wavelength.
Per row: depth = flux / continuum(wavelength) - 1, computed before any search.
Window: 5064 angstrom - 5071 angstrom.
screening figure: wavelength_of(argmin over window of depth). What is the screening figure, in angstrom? 5064.51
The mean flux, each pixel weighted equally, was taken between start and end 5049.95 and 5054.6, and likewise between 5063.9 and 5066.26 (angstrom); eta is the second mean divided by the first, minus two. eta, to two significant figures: -1.2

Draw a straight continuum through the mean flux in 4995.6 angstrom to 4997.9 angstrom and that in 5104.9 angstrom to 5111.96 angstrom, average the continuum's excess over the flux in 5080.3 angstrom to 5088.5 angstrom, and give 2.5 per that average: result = 2.2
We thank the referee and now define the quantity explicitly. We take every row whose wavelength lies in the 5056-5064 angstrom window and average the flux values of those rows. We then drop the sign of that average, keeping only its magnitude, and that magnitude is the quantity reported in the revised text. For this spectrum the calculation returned 7.03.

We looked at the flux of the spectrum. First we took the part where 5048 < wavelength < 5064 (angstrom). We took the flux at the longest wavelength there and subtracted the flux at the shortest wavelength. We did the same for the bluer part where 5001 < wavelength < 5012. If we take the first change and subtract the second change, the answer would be -2.2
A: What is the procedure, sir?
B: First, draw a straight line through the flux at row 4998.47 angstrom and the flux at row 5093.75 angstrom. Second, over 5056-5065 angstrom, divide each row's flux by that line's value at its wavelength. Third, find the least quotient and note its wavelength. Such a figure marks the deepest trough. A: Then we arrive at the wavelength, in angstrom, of 5064.51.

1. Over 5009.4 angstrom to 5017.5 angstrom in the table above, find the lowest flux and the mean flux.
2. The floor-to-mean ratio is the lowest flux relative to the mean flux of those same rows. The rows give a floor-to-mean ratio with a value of 0.77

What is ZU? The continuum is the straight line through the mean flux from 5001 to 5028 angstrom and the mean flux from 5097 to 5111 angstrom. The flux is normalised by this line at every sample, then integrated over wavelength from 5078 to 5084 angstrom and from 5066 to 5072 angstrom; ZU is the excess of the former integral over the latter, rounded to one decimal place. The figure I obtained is -1.2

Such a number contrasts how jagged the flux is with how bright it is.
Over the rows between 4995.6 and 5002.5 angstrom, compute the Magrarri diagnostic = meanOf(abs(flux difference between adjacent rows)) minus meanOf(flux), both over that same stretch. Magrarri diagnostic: -6.15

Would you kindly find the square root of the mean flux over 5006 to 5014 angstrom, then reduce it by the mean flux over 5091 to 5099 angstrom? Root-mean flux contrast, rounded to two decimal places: -4.54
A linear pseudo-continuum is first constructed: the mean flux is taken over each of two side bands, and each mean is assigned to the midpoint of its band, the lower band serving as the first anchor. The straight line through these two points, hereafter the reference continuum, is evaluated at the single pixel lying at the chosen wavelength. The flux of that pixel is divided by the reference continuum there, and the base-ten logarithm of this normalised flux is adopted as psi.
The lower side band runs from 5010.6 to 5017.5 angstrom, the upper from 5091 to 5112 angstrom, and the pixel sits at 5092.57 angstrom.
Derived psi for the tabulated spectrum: 0.06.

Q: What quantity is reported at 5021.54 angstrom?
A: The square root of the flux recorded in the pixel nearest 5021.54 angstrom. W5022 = 2.2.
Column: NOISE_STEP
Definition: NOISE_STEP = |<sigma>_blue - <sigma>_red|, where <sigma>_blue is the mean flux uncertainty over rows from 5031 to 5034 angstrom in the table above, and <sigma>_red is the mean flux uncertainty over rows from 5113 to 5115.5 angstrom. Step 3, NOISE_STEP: 0.21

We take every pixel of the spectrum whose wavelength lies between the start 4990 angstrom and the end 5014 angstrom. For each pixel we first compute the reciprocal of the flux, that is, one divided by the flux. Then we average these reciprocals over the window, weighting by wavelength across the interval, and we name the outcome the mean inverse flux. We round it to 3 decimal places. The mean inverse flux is 0.145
